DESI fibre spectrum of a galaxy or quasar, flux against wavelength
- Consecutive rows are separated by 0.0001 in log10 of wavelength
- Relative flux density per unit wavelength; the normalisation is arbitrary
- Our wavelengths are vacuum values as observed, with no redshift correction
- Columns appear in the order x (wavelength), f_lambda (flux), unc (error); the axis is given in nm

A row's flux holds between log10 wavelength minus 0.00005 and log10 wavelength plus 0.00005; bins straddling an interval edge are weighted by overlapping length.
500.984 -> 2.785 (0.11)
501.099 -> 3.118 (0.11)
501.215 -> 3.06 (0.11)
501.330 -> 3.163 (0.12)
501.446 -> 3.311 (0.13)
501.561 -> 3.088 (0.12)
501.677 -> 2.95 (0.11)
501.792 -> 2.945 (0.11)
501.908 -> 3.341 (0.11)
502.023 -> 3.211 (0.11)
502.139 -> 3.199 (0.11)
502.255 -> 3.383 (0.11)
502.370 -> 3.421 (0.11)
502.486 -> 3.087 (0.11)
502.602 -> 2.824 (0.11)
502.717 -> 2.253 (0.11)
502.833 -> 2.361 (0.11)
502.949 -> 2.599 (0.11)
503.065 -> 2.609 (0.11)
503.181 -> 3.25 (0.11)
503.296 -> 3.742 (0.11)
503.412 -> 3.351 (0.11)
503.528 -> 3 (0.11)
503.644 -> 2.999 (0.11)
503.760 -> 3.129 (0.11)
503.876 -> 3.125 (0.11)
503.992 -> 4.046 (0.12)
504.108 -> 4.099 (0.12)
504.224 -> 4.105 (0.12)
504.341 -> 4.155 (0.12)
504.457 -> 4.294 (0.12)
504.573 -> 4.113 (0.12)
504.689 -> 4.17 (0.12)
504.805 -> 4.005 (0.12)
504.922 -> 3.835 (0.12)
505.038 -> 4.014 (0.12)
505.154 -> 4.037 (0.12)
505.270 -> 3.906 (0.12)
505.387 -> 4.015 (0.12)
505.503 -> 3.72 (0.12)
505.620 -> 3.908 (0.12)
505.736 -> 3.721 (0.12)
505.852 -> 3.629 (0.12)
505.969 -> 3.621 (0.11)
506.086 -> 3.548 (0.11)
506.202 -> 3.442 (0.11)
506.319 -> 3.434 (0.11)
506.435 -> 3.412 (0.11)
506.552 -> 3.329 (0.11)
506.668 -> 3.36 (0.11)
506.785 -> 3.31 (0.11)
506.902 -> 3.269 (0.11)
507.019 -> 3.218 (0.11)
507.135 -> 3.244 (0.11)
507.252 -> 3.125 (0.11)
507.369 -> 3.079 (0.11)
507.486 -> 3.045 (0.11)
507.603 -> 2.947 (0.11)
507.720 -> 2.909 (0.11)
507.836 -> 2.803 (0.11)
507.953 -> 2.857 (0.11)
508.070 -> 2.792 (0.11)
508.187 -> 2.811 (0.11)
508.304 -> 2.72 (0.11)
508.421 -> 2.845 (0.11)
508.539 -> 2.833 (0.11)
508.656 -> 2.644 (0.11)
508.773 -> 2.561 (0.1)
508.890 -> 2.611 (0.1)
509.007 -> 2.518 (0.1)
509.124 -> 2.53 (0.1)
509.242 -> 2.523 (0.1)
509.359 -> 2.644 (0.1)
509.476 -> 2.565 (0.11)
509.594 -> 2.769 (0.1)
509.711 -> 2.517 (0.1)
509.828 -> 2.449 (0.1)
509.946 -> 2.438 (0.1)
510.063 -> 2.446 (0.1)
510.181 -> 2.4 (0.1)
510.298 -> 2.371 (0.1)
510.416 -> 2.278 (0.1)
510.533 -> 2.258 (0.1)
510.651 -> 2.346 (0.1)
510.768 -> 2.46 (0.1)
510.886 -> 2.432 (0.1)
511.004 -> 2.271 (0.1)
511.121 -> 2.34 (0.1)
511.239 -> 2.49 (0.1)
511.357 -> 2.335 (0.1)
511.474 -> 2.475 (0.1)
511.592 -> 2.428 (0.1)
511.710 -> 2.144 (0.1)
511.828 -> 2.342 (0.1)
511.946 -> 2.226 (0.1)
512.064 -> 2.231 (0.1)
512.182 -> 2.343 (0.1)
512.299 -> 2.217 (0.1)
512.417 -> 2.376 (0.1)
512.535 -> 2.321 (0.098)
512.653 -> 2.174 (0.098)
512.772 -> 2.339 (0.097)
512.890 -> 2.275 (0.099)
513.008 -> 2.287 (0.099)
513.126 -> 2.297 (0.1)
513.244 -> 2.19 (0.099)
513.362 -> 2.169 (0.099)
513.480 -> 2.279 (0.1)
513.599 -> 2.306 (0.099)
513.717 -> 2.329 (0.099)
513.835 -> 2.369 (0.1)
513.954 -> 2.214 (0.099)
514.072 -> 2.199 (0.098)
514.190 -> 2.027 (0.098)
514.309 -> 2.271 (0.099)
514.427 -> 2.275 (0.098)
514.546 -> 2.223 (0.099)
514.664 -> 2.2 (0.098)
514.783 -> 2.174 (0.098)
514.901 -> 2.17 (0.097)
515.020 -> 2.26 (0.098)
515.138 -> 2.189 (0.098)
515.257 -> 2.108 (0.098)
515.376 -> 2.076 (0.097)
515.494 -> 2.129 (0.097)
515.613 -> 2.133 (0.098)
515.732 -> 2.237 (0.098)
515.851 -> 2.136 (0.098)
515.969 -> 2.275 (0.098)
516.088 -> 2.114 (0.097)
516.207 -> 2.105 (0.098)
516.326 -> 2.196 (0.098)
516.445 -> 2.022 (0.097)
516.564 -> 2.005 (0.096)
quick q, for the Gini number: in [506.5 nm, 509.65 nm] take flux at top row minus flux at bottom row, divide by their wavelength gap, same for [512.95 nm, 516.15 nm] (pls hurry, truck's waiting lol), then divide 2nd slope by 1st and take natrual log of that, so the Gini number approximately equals -1.2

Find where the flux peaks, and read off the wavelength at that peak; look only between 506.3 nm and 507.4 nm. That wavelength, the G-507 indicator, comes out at 506.319 nm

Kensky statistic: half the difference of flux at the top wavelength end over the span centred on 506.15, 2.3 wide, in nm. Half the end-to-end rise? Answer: -0.44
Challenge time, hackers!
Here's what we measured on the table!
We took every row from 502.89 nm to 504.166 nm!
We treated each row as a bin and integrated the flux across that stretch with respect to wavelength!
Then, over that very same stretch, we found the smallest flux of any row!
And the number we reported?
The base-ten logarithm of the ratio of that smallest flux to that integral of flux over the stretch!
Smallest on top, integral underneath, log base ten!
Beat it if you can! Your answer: -0.205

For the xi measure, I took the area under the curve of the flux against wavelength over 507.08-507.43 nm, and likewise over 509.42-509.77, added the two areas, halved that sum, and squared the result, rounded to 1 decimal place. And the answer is 1.0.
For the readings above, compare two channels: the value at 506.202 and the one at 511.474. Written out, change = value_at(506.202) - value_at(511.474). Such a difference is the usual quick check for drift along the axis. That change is 0.97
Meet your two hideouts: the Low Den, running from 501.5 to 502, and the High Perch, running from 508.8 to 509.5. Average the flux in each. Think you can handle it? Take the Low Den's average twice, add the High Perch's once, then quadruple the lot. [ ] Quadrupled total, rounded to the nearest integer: 35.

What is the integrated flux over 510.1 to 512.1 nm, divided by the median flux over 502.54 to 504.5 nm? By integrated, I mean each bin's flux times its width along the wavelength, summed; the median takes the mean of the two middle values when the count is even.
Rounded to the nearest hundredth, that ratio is 1.50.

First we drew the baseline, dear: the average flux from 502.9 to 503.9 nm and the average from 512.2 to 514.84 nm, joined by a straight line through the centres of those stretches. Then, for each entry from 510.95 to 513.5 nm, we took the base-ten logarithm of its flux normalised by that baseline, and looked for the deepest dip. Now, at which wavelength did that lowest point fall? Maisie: 511.710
